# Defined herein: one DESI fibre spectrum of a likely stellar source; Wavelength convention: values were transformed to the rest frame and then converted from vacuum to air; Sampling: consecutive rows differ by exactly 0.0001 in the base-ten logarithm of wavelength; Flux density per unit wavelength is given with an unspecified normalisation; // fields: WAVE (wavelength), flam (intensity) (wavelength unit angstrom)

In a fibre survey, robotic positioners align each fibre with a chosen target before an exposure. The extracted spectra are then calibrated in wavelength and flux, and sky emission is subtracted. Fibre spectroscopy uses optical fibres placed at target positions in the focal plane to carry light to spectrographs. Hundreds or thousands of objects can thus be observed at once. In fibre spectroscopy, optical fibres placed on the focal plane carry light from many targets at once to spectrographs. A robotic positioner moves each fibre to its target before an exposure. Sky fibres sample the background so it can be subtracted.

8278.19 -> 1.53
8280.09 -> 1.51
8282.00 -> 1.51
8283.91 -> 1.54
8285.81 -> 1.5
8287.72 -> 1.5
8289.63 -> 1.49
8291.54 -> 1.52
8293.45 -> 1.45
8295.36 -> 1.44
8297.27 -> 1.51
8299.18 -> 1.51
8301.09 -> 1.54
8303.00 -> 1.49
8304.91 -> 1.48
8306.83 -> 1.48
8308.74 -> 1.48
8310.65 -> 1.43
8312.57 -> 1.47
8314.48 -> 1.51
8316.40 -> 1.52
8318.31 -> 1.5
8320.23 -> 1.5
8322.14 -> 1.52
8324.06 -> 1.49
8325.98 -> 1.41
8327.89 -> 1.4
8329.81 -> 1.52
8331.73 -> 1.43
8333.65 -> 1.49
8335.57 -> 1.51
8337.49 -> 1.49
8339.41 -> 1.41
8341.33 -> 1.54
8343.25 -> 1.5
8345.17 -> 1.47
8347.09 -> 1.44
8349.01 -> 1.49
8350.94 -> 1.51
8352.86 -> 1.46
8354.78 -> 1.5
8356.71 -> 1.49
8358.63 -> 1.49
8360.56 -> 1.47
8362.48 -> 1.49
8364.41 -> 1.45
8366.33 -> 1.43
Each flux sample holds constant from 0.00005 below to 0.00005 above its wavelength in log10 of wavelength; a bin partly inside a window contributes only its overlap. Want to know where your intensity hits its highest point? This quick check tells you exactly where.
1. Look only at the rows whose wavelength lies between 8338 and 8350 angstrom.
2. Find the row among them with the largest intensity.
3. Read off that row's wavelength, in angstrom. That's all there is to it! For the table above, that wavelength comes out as 8341.33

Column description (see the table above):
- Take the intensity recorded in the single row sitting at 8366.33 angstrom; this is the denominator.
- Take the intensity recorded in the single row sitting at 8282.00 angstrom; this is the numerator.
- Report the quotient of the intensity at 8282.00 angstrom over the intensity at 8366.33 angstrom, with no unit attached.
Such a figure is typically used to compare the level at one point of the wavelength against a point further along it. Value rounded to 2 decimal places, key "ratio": 1.06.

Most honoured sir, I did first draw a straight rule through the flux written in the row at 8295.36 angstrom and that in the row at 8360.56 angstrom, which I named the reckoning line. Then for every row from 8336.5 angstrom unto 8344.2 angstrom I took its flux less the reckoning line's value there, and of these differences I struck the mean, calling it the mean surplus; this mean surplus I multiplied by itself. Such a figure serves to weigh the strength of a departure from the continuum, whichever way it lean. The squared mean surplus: 0.0006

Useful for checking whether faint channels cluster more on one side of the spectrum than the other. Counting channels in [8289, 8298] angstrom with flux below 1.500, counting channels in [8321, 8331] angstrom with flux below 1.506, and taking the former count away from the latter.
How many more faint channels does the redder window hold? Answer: 0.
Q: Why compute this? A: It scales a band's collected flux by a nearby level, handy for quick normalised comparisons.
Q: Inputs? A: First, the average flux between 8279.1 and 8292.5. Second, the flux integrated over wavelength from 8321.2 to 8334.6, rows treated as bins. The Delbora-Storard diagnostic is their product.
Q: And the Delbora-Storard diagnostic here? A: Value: 29.7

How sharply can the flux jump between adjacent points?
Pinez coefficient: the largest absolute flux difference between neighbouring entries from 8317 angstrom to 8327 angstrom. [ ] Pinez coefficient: 0.080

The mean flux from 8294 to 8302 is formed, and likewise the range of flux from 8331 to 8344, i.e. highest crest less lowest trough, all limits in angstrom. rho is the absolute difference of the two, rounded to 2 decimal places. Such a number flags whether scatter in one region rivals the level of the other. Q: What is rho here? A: 1.37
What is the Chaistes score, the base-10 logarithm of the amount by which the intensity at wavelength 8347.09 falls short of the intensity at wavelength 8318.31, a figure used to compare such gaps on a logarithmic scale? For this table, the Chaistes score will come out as -1.22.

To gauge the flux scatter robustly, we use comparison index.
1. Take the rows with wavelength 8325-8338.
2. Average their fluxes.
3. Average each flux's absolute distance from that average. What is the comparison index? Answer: 0.044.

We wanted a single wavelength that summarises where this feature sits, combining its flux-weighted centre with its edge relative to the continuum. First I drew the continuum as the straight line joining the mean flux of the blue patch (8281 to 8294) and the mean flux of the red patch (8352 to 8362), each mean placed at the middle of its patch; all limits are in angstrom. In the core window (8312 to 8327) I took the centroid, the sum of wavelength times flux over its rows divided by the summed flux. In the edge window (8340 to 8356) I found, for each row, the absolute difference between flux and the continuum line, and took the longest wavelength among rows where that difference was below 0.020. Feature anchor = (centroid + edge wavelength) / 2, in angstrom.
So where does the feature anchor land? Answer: 8337.0 angstrom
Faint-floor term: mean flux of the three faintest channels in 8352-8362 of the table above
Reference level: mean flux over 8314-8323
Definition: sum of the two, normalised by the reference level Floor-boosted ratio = 1.976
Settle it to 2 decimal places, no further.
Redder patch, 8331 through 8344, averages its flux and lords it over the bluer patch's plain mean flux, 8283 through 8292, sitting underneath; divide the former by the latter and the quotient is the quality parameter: 0.98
